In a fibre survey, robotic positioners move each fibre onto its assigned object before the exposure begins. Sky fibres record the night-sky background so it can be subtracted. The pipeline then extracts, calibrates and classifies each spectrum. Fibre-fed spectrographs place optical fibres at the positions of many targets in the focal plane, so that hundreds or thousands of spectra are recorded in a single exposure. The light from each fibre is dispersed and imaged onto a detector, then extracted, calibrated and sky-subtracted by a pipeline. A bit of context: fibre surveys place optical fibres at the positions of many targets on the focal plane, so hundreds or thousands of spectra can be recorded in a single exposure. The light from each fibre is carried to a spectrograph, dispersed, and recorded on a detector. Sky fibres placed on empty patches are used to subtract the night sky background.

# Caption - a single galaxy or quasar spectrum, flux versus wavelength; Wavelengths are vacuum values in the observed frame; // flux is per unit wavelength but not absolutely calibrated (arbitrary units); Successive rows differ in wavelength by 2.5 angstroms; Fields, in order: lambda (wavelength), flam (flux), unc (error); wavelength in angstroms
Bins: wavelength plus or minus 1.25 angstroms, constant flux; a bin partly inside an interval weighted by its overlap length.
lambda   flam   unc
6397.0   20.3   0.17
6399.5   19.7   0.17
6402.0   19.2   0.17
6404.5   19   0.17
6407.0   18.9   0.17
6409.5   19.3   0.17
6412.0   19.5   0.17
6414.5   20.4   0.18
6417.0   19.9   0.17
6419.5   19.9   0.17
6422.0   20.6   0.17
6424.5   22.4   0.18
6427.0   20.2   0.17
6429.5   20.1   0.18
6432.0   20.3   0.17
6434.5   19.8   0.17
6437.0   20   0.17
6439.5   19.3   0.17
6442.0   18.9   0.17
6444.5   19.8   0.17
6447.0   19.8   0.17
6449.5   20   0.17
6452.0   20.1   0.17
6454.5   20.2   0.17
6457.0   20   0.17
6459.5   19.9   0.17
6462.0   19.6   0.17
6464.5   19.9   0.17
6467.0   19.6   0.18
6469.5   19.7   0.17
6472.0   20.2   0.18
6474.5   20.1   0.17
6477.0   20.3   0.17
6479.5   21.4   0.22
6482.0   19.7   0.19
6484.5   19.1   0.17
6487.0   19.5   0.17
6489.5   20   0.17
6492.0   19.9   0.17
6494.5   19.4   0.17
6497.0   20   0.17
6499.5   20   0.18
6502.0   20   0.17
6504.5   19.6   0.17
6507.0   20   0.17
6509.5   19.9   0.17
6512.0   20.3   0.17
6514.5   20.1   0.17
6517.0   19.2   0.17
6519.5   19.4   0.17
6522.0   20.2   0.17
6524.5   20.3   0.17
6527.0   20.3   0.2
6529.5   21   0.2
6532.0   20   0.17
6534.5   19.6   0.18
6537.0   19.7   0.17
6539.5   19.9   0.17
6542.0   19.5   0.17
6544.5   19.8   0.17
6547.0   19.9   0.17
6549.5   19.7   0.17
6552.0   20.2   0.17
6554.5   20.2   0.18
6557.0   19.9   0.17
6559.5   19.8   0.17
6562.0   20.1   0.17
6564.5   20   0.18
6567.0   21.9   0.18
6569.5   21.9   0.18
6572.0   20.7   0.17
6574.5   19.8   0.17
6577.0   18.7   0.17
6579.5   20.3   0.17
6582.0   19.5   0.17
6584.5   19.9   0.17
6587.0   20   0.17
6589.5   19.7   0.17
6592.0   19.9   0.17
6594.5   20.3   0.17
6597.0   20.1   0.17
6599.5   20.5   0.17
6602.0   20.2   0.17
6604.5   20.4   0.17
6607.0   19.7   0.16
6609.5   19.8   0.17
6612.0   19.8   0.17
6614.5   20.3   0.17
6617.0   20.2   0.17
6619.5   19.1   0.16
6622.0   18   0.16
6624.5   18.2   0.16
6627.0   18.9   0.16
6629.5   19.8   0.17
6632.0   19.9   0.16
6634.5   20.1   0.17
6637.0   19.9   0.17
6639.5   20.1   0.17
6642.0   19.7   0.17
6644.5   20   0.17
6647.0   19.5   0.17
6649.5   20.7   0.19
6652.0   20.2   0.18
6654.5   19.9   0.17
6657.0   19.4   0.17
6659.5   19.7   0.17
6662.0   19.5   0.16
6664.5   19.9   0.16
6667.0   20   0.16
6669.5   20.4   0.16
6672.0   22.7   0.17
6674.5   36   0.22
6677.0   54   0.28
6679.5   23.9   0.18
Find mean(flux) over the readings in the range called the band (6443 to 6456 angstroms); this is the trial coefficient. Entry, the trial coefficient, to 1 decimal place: 20.0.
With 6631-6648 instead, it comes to 19.9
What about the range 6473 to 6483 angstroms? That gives 20.4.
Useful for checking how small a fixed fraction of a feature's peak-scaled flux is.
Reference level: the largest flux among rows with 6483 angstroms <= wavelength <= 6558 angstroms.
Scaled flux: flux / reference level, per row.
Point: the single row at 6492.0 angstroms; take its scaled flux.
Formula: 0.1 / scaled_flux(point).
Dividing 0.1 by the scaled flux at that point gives 0.1055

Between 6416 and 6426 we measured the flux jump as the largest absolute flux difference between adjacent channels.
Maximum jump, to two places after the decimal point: 1.80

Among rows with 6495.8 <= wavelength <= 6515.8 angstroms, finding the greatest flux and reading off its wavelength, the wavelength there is 6512.0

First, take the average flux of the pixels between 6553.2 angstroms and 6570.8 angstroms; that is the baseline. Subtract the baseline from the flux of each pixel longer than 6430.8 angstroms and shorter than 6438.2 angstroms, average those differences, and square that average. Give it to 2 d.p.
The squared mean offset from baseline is 0.26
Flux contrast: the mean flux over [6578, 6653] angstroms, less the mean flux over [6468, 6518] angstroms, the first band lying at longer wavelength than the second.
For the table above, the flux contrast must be -0.10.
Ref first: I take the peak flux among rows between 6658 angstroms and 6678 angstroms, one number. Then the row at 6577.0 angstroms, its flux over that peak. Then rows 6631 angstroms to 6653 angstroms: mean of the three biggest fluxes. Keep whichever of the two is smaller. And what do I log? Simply 0.346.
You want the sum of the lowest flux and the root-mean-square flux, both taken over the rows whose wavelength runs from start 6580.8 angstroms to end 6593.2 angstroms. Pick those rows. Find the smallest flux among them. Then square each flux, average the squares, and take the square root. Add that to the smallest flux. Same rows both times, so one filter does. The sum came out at 39.3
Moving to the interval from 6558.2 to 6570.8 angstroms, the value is 40.6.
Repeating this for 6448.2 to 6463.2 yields 39.6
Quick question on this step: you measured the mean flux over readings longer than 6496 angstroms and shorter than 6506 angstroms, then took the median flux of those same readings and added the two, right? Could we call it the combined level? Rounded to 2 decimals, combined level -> 39.90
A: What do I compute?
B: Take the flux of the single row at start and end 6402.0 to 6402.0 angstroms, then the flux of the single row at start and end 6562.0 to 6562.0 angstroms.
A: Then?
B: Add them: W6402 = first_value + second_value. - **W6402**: 39.3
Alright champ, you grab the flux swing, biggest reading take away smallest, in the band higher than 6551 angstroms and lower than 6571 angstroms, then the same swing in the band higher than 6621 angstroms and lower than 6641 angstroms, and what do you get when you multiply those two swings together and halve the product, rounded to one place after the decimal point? 2.2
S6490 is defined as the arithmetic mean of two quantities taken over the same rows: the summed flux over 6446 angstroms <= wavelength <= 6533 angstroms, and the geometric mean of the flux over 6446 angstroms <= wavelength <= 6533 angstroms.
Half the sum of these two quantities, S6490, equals 359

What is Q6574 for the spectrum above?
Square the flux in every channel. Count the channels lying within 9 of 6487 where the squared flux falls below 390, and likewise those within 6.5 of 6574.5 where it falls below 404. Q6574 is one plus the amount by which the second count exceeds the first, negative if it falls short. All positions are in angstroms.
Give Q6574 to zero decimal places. -1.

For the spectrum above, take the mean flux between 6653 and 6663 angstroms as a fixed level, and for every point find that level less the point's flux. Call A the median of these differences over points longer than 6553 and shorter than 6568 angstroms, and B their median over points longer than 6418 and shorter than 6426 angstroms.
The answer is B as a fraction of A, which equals 2.3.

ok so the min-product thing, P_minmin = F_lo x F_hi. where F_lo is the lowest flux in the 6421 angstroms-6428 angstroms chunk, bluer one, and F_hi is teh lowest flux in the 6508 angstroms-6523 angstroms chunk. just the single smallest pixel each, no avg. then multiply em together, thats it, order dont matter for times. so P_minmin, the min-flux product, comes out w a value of 388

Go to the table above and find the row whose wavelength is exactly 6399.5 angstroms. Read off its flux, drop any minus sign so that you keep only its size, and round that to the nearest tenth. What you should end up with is 19.7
